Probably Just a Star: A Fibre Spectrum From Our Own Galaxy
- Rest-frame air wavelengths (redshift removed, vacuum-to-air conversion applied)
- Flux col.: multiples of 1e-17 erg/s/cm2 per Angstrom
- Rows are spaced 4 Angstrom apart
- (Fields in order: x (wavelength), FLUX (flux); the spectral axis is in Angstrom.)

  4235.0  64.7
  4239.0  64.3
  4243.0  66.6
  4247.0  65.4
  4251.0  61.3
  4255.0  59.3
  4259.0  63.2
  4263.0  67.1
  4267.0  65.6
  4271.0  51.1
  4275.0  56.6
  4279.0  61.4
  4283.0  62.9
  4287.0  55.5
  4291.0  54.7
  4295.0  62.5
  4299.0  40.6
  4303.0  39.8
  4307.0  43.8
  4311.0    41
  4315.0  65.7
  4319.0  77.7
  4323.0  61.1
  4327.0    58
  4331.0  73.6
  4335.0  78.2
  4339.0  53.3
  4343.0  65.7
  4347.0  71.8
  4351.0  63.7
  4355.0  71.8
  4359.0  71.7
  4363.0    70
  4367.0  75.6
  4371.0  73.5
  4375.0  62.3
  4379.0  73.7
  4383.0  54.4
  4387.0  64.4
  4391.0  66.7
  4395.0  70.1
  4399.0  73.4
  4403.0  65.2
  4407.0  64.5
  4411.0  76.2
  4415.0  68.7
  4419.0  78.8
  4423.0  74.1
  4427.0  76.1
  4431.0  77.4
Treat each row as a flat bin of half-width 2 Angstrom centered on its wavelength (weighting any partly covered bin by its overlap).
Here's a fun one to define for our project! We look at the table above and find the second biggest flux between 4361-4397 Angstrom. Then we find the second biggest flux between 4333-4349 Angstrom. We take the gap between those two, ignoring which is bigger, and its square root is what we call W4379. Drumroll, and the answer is 1.4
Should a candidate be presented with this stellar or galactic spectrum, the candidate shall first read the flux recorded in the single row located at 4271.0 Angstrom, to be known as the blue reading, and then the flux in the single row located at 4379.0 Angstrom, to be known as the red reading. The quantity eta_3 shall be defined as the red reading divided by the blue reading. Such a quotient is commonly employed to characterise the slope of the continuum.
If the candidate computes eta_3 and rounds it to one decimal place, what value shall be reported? 1.4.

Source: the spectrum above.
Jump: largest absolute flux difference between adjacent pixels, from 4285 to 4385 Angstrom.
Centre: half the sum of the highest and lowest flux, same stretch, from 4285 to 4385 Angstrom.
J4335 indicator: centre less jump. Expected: 34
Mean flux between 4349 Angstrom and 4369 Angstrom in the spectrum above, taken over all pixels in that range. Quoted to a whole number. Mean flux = 71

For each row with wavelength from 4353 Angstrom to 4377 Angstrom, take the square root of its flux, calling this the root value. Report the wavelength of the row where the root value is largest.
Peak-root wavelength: 4367.0 Angstrom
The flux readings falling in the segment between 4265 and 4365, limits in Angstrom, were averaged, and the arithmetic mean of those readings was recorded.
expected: 61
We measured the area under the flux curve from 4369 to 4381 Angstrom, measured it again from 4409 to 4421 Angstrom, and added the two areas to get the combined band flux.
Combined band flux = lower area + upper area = 1733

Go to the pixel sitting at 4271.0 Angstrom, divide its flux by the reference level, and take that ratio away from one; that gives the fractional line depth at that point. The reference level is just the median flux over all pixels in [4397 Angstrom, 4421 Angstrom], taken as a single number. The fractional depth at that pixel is 0.28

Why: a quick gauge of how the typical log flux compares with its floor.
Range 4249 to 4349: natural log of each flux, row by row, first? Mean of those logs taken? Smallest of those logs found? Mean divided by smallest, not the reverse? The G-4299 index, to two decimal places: 1.11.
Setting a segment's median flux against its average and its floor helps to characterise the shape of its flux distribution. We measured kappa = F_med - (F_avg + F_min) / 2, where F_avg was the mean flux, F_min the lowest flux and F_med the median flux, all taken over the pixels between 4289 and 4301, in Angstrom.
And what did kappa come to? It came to 8.1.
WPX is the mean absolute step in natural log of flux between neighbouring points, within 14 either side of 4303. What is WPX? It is 0.20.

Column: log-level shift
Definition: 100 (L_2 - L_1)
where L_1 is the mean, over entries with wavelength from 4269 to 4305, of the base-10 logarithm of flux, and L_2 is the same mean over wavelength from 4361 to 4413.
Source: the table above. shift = 11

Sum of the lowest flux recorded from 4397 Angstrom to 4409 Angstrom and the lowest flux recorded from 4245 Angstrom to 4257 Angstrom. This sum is 124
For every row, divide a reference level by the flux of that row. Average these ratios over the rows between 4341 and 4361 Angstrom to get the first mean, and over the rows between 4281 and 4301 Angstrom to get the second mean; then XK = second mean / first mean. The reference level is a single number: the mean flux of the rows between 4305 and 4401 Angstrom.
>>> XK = 1.3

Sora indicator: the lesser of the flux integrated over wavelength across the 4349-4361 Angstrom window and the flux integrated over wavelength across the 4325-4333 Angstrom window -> 526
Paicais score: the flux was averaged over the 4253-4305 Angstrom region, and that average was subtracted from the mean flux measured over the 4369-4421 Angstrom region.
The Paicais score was 12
